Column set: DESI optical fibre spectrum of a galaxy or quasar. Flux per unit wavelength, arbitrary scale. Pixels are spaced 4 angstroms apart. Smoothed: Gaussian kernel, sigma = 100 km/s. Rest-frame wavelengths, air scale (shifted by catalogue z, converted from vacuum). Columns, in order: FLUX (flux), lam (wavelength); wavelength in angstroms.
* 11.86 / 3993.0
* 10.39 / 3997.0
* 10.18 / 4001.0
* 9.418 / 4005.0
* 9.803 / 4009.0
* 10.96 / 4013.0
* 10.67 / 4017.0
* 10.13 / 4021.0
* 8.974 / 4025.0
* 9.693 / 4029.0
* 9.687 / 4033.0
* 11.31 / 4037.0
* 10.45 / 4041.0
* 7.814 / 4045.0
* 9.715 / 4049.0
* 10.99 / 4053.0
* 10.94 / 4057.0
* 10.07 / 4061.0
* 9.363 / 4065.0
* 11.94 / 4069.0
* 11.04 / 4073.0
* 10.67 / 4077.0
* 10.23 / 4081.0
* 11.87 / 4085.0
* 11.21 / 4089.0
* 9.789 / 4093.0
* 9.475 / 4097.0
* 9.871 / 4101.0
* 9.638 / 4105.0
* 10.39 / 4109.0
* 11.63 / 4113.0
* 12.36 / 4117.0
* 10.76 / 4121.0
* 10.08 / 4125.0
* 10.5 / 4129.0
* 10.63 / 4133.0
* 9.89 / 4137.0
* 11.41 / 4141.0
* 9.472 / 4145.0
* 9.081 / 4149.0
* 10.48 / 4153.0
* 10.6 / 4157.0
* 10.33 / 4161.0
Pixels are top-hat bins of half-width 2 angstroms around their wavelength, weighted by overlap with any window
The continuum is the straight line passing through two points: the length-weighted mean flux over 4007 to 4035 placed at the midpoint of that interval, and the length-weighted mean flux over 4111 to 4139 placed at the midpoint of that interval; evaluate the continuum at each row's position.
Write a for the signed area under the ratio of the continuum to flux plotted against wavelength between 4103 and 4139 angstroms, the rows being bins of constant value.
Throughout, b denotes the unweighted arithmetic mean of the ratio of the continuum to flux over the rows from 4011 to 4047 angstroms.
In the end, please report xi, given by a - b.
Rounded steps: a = 36.7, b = 1.02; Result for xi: 35.7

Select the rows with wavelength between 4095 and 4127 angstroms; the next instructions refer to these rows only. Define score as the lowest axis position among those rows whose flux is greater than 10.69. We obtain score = 4113.0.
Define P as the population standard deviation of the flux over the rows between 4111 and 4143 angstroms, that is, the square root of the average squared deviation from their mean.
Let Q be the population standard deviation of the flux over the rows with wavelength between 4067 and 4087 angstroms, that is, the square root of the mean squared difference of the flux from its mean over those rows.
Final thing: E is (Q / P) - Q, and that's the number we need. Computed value 0.2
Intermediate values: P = 0.78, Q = 0.67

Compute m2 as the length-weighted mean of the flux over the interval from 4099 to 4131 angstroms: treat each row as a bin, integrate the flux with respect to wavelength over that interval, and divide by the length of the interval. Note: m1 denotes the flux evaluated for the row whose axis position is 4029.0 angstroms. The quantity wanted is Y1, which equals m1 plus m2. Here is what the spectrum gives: 20.3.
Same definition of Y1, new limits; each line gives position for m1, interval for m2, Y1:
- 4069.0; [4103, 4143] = 22.7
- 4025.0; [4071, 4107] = 19.4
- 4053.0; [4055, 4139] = 21.6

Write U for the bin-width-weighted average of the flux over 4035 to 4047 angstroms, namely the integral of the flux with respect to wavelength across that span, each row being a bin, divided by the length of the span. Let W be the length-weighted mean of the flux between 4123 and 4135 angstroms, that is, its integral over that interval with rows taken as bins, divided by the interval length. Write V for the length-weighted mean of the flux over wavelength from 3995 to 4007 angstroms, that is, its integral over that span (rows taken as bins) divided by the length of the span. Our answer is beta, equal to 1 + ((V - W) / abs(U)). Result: 0.96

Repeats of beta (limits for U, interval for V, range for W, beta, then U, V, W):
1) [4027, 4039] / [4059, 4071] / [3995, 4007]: 1.05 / 10.2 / 10.5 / 10.0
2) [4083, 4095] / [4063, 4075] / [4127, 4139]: 1.04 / 11.0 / 10.8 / 10.3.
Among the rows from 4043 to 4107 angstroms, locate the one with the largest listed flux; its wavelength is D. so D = 4069.0 angstroms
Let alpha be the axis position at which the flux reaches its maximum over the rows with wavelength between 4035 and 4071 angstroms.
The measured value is 4069.0 angstroms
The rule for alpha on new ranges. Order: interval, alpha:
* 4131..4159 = 4141.0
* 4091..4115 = 4113.0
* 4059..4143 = 4117.0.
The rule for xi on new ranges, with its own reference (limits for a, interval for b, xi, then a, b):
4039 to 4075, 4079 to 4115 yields 35.5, 36.6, 1.02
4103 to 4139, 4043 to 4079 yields 35.7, 36.7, 1.02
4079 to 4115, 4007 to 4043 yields 35.8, 36.8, 0.99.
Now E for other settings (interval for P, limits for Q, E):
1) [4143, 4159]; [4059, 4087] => 0.5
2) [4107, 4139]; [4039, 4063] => 0.3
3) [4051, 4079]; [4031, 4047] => 0.4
